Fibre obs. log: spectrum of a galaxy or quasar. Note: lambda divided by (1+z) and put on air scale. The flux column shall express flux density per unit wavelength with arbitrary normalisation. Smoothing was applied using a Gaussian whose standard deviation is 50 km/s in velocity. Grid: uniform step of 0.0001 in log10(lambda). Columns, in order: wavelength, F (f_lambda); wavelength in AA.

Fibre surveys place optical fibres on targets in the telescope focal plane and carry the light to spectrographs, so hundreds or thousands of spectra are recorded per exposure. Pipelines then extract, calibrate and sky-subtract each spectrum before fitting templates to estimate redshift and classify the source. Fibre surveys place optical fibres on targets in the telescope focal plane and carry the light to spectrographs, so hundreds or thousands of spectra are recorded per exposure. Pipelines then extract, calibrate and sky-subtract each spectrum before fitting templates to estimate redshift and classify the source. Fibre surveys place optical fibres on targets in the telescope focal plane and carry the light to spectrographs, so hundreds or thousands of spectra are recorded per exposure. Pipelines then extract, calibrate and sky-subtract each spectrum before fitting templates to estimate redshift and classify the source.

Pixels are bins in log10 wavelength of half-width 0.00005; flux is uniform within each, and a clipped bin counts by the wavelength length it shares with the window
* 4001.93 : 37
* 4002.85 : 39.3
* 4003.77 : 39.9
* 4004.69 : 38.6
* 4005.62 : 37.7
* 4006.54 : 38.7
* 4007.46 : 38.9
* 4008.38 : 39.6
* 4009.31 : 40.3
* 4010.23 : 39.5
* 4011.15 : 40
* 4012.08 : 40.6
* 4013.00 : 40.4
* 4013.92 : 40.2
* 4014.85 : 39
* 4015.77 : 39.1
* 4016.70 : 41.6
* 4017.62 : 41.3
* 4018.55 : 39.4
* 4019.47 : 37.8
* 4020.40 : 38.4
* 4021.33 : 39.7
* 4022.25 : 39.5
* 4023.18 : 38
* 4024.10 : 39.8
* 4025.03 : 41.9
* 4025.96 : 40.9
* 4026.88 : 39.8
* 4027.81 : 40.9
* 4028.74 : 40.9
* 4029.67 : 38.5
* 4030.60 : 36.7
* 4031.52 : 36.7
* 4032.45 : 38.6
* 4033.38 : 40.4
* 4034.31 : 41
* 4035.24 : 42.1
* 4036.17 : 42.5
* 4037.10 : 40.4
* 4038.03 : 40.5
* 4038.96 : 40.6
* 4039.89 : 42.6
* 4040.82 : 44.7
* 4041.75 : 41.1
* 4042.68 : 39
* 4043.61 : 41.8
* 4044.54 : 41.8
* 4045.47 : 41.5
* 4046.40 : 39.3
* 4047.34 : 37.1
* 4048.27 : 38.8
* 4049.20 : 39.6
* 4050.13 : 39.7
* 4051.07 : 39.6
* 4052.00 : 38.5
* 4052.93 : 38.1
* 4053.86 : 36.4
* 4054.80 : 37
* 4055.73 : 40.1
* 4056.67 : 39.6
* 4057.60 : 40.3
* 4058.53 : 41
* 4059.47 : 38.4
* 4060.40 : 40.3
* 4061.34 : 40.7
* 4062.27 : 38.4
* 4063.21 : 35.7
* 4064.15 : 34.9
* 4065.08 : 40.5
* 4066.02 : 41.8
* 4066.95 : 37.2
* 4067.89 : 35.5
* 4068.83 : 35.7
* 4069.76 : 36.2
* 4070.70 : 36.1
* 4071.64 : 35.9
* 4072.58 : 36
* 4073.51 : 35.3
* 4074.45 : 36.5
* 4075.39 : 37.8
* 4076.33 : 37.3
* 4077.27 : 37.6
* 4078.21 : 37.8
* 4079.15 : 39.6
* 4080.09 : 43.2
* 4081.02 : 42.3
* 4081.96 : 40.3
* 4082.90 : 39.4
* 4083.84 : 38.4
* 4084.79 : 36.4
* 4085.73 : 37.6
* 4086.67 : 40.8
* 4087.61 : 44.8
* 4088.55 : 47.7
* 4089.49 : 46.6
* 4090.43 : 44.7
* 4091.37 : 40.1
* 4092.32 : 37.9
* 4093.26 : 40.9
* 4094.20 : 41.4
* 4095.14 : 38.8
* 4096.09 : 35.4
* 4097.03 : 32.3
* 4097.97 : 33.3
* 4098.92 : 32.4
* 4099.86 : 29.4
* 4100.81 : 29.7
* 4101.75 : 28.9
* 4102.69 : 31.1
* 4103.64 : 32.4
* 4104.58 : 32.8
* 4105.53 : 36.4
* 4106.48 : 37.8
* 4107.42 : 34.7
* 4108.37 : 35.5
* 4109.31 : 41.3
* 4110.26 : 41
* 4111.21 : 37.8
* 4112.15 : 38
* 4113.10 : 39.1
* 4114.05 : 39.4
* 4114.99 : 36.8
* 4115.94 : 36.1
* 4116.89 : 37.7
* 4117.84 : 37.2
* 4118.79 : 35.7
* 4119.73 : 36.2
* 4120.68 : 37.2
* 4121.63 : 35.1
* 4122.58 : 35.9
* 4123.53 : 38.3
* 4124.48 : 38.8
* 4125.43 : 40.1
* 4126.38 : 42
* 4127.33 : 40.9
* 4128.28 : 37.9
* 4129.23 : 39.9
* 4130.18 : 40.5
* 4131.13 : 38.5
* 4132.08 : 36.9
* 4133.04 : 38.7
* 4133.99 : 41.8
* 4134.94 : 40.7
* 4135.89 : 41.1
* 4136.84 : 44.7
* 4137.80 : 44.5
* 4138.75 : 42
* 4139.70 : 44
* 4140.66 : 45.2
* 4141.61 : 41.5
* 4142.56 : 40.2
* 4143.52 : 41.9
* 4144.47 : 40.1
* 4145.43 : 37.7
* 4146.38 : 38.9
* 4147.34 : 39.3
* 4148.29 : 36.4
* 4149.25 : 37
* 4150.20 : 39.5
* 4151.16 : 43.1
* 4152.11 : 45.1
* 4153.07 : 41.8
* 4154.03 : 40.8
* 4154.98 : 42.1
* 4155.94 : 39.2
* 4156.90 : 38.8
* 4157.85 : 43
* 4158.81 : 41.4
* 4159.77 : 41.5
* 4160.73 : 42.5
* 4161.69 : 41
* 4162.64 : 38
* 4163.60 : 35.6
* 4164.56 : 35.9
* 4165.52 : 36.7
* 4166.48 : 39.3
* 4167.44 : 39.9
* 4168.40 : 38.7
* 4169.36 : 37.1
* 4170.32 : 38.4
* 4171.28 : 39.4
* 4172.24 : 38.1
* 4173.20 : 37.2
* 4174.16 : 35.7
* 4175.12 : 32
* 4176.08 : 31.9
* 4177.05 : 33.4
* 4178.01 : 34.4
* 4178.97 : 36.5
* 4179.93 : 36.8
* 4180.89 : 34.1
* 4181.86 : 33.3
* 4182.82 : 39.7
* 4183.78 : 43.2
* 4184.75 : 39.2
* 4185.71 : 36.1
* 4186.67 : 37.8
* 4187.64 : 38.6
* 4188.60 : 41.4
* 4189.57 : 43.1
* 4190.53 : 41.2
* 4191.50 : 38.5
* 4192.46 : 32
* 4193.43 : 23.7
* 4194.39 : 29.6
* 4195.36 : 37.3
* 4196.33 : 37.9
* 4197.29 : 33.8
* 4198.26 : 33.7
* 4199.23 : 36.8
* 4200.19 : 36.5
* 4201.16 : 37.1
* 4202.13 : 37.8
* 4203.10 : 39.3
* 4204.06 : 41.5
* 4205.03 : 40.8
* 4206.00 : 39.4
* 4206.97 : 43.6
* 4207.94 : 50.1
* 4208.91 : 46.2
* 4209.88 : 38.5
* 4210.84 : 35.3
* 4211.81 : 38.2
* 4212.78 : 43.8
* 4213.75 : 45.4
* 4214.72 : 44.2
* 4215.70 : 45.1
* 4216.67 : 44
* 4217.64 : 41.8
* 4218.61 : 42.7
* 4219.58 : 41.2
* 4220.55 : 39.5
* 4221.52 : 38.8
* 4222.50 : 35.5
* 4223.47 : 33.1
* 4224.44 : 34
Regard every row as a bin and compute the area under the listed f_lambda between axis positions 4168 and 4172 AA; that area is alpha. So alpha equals 154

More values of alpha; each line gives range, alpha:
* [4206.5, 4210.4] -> 174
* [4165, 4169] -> 154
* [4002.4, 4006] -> 140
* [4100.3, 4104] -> 113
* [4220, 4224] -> 147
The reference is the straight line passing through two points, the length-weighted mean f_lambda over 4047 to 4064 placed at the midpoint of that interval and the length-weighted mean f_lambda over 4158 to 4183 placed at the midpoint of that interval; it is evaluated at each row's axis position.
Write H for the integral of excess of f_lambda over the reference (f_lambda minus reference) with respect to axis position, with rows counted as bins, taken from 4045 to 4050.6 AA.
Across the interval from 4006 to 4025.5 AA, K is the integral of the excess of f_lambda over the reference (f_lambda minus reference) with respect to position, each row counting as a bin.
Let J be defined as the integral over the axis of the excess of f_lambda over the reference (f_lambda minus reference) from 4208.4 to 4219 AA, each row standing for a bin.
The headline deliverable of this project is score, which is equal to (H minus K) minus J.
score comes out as -64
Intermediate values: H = 3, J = 59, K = 8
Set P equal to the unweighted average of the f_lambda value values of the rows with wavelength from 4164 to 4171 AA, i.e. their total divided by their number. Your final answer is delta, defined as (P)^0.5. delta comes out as 6.16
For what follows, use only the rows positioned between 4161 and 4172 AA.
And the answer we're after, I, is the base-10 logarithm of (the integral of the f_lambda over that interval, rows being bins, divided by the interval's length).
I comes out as 1.58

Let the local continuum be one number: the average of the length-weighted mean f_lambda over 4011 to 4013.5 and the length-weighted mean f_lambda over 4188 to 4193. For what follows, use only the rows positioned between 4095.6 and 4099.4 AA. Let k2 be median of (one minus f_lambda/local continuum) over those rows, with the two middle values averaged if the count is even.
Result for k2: 0.17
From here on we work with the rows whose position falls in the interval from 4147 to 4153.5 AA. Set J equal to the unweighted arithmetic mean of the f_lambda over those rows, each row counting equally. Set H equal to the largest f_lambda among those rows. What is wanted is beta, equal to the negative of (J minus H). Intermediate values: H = 45.1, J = 40.3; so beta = 4.8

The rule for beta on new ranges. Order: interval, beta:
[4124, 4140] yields 3.9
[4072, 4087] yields 4.7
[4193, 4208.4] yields 12.7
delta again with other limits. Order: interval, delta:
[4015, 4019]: 6.35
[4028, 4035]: 6.24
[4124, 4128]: 6.36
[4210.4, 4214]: 6.38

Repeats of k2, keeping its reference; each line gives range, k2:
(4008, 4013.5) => -0.01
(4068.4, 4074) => 0.10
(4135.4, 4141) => -0.11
